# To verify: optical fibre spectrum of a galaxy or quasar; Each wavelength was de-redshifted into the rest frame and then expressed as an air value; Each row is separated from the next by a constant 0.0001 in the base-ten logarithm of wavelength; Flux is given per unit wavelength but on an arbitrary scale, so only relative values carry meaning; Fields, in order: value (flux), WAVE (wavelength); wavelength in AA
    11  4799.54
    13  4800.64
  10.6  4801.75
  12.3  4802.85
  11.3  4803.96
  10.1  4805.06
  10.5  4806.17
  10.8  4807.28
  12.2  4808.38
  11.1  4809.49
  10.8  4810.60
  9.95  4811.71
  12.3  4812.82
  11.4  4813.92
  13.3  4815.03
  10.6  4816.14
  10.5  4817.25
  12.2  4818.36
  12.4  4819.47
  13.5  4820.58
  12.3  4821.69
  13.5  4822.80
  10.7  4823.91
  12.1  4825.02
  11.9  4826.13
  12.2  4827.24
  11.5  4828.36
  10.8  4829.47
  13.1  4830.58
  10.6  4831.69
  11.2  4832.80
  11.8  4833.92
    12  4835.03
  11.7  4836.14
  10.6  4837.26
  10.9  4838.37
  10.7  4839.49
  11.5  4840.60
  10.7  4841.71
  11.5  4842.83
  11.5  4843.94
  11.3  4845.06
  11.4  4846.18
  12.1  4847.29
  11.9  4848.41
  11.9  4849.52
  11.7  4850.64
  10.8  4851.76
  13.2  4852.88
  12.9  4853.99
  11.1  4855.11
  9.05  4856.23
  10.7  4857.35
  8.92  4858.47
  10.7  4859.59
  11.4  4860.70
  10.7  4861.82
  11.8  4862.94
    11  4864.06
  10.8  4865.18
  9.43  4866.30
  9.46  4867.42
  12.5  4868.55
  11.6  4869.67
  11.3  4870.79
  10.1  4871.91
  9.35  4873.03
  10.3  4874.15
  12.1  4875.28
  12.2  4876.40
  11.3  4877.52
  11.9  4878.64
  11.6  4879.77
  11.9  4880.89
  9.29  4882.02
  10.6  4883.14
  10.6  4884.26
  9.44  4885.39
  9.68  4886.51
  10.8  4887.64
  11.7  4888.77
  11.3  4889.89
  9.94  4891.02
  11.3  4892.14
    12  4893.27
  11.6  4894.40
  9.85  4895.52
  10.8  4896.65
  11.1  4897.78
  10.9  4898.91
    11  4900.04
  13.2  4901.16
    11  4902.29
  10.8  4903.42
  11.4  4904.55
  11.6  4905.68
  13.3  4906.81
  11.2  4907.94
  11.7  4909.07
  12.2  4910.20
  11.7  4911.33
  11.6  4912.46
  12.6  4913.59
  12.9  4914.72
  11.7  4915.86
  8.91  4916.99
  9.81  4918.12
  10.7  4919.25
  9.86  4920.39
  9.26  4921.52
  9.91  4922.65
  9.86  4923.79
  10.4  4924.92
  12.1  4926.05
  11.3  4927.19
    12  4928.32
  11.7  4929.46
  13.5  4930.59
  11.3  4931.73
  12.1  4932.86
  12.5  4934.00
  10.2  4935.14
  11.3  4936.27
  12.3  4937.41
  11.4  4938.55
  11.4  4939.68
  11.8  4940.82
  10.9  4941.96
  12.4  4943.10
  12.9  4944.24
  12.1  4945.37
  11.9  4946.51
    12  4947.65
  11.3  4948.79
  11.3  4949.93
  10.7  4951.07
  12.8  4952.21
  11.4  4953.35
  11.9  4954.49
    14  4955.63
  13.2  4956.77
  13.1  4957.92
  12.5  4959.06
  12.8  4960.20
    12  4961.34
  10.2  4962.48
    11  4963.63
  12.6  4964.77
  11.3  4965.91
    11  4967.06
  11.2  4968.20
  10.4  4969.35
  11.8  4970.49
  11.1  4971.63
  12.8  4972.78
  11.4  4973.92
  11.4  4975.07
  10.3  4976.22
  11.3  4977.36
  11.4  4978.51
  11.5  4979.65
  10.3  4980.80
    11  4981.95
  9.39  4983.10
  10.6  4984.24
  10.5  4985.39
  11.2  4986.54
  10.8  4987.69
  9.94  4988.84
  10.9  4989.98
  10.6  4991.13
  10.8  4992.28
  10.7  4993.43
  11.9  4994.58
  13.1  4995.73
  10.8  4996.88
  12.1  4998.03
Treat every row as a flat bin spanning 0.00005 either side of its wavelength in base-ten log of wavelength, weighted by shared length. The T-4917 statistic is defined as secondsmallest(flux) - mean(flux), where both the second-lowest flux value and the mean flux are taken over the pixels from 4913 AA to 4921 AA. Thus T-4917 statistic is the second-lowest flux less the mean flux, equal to -1.1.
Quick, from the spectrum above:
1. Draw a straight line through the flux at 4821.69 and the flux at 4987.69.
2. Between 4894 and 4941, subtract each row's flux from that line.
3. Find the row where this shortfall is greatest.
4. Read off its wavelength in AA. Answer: 4916.99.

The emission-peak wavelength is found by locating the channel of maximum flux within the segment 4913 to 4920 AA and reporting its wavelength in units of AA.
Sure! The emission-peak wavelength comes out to 4914.72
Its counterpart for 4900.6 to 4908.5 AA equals 4906.81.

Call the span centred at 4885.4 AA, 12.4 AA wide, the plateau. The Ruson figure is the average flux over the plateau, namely 10.6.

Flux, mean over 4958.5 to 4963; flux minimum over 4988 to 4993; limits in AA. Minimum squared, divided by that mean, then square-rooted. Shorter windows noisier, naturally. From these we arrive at 2.88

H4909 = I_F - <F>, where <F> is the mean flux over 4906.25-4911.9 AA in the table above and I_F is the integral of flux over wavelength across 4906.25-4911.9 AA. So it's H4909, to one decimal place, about 55.9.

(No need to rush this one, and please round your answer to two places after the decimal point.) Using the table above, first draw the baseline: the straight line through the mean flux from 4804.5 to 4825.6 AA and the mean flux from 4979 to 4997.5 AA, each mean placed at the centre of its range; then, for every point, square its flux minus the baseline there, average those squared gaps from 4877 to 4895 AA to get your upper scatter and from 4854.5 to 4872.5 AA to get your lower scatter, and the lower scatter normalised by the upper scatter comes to 1.66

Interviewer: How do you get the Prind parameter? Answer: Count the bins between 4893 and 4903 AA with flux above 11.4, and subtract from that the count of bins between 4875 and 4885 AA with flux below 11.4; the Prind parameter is -1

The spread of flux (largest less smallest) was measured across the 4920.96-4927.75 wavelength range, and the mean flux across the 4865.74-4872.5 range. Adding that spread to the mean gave 13.6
